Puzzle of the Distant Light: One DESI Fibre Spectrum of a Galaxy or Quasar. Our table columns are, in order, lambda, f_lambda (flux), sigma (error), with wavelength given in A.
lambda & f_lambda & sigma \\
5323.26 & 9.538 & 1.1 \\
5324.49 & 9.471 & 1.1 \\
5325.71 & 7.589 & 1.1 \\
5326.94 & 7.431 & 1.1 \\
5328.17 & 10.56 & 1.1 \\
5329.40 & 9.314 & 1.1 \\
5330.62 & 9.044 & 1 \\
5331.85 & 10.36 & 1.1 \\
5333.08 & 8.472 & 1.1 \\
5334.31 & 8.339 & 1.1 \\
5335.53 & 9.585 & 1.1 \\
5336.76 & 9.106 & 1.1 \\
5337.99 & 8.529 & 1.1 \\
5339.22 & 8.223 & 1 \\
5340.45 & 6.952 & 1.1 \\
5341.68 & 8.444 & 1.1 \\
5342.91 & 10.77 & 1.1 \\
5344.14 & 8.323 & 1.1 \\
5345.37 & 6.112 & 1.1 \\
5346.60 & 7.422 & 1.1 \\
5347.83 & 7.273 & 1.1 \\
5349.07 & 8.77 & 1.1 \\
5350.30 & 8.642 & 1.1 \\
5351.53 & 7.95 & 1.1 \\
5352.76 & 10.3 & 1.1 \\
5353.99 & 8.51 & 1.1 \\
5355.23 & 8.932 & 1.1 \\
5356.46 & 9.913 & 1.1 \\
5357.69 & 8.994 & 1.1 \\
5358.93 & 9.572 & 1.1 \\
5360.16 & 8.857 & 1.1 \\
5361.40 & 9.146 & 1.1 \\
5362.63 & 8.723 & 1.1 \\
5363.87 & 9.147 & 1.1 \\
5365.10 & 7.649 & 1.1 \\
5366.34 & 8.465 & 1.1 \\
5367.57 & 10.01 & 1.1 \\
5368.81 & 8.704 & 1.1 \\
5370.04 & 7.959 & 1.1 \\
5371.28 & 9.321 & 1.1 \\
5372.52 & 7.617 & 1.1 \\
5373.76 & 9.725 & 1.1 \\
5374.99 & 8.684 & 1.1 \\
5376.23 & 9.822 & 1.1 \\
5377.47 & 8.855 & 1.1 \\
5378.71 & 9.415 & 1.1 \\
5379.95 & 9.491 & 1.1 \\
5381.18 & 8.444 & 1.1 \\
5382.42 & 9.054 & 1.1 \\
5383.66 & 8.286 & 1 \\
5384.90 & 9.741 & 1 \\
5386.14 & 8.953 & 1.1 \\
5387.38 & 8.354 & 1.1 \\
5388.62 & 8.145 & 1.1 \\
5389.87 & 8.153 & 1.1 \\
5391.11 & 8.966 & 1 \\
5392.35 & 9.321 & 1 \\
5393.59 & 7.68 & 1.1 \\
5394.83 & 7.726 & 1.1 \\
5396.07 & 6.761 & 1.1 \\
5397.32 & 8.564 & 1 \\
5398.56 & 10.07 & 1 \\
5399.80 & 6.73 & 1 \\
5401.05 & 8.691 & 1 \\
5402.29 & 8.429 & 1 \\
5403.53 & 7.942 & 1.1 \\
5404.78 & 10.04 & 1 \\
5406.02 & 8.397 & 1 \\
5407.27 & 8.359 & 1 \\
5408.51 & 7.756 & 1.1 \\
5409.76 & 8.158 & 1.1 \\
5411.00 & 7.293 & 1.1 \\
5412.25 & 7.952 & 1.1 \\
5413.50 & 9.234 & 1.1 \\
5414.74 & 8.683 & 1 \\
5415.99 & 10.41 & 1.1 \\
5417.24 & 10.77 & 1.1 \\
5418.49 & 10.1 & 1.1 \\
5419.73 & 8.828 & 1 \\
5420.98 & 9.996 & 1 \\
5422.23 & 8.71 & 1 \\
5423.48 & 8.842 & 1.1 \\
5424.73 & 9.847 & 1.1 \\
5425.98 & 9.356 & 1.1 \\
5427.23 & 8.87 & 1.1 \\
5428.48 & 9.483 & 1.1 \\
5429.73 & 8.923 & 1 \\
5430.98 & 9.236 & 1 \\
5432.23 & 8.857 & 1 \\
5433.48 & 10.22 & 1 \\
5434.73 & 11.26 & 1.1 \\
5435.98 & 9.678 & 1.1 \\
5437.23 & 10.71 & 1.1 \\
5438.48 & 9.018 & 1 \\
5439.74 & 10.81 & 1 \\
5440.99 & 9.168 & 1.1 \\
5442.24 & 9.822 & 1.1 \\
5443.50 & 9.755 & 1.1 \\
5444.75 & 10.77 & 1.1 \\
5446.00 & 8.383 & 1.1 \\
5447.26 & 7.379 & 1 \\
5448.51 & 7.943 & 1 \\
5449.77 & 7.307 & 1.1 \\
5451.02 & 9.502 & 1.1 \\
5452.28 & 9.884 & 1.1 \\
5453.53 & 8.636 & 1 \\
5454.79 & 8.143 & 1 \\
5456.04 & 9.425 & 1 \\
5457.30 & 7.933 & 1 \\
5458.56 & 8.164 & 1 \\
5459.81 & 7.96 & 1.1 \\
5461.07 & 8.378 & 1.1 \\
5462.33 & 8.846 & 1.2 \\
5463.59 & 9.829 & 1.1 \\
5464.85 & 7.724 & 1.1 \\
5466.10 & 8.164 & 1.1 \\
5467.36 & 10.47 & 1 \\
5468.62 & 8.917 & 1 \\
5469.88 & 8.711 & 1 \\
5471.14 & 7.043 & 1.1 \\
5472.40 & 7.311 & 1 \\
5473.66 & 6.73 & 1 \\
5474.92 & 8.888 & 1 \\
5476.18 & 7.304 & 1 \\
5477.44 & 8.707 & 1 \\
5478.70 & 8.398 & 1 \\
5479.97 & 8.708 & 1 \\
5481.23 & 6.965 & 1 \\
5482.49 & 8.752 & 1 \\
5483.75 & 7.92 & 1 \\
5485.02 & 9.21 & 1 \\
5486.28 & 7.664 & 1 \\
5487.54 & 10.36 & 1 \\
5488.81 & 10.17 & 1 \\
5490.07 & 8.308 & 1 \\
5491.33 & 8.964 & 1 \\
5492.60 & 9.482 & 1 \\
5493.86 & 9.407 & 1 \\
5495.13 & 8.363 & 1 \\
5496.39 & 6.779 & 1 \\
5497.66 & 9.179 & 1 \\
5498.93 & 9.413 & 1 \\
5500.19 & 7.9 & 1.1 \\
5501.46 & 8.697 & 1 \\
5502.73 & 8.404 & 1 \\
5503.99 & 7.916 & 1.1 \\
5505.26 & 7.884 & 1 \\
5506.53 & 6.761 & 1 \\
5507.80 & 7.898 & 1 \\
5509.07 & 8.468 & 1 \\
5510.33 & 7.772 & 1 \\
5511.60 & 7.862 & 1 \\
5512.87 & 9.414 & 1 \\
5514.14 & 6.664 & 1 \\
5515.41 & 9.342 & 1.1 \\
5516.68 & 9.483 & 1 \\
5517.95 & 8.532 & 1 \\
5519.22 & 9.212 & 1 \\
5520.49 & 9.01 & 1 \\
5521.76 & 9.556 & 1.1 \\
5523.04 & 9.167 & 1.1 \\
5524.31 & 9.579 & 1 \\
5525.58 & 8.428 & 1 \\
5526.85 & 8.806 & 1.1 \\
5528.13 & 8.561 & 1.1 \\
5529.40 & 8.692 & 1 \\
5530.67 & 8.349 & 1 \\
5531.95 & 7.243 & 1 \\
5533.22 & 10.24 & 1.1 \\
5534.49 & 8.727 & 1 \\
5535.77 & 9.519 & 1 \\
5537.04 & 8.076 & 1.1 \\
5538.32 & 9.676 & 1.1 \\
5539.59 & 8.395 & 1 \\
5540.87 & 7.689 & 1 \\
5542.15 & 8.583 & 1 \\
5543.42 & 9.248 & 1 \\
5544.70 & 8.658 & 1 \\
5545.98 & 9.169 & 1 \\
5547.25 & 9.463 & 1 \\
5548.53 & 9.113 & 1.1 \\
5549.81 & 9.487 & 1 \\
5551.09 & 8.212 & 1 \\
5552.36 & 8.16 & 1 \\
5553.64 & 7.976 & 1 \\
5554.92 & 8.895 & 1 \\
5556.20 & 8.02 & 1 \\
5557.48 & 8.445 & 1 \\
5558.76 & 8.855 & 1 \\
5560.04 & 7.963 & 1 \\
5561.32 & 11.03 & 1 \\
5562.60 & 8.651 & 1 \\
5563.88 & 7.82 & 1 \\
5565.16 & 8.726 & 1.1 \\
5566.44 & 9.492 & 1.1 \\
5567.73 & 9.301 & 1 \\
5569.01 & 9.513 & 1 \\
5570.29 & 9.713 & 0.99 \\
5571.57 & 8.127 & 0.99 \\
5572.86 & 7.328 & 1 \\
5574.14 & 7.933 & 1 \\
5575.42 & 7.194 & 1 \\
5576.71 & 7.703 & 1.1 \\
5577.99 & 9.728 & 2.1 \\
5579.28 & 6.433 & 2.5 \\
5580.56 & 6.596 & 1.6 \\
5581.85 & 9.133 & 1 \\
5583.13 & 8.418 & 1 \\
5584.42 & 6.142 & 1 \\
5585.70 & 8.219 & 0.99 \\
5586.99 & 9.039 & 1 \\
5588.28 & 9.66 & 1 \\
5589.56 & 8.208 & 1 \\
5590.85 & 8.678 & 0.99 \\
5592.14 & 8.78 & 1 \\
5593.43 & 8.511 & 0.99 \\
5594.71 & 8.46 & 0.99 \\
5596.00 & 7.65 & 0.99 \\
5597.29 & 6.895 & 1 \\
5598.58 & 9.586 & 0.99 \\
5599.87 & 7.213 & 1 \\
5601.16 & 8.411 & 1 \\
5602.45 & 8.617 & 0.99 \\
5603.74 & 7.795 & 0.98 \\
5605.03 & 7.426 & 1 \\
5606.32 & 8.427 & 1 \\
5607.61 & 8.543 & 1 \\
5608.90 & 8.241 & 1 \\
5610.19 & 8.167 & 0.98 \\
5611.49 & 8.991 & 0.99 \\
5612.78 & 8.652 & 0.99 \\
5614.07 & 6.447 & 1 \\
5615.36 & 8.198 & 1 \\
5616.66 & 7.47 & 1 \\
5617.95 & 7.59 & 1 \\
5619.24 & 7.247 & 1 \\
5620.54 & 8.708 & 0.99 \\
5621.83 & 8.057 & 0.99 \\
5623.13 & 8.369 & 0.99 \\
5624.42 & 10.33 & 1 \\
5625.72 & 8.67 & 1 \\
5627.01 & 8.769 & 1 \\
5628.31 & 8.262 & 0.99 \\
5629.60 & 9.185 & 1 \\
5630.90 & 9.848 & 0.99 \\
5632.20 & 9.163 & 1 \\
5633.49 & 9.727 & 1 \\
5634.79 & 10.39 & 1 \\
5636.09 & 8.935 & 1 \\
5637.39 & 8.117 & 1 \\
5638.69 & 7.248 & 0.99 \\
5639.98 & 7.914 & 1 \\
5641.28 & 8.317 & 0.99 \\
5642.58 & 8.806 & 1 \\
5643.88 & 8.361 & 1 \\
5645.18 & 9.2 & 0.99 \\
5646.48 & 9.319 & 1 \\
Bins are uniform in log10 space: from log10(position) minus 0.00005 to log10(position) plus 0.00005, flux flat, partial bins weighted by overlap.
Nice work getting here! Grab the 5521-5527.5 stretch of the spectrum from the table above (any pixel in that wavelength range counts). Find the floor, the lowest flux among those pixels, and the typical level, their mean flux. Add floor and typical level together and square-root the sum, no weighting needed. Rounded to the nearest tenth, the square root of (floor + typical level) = 4.2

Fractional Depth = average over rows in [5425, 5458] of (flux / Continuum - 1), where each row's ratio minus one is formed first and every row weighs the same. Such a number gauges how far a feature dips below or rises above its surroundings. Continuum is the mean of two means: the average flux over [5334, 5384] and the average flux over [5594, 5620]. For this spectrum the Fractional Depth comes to 0.105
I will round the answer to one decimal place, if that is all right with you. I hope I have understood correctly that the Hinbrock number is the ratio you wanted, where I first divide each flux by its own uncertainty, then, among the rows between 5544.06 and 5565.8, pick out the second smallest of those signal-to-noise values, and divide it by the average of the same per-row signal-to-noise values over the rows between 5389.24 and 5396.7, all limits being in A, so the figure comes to 1.0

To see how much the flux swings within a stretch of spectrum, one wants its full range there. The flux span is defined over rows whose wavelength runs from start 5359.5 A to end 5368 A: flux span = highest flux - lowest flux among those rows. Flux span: 2.36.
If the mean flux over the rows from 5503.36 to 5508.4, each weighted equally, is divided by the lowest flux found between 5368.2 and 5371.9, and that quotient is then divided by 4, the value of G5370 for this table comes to 0.239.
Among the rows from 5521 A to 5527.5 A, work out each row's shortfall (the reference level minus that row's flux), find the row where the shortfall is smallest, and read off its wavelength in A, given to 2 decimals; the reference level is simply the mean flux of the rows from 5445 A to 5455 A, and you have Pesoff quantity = 5524.31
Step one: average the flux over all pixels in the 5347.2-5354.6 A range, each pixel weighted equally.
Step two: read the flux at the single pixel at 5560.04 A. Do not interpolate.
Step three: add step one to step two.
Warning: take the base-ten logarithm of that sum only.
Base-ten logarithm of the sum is 1.22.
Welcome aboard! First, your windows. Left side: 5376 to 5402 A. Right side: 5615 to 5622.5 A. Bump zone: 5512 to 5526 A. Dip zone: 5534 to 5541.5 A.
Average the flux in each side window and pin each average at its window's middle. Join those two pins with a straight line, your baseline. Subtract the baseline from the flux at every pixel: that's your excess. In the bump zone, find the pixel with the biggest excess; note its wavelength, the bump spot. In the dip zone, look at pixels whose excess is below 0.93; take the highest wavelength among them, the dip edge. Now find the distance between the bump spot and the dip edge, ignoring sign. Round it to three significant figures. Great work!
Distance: 16.6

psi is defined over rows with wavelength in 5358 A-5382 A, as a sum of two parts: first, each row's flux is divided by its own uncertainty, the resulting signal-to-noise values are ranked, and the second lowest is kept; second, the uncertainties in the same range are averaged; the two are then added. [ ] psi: 8.1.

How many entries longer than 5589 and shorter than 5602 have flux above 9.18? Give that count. 1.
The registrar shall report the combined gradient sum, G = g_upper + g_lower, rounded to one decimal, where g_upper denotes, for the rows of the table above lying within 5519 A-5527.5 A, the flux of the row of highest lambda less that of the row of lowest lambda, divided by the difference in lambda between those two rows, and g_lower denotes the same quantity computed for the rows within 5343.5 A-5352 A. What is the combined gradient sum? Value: -0.1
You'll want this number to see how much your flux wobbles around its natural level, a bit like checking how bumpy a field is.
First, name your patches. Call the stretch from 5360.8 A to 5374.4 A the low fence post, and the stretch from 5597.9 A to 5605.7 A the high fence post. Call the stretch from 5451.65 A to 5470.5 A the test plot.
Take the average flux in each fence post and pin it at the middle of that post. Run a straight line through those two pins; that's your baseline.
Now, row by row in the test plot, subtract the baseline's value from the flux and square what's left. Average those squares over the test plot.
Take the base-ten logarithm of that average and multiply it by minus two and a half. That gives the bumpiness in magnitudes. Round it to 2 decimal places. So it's 0.42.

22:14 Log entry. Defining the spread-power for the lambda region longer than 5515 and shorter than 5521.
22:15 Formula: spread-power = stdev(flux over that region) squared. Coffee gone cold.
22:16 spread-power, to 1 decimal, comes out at 0.1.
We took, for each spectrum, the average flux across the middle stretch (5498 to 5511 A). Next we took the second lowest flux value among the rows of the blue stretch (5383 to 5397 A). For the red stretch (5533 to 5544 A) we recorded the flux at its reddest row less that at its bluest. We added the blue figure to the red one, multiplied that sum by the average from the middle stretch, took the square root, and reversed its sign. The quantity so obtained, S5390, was -7.4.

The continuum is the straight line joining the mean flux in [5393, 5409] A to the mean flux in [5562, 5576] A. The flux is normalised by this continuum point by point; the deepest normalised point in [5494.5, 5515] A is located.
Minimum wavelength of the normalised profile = 5514.14 A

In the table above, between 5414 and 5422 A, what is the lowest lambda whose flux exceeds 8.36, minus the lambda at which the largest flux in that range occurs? -2.5 A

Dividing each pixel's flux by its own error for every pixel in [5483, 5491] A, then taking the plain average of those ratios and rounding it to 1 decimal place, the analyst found 8.9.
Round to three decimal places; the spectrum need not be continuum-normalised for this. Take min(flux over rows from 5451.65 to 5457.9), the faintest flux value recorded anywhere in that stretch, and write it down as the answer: 7.933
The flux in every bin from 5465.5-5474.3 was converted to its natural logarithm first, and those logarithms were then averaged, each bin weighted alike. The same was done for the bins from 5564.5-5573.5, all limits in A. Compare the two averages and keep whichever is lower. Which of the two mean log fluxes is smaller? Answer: 2.09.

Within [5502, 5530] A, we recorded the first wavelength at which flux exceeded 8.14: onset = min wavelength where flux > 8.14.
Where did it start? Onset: 5502.73 A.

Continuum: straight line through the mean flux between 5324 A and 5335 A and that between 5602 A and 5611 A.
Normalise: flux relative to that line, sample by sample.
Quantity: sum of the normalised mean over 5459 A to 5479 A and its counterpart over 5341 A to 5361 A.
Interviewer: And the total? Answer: 1.95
